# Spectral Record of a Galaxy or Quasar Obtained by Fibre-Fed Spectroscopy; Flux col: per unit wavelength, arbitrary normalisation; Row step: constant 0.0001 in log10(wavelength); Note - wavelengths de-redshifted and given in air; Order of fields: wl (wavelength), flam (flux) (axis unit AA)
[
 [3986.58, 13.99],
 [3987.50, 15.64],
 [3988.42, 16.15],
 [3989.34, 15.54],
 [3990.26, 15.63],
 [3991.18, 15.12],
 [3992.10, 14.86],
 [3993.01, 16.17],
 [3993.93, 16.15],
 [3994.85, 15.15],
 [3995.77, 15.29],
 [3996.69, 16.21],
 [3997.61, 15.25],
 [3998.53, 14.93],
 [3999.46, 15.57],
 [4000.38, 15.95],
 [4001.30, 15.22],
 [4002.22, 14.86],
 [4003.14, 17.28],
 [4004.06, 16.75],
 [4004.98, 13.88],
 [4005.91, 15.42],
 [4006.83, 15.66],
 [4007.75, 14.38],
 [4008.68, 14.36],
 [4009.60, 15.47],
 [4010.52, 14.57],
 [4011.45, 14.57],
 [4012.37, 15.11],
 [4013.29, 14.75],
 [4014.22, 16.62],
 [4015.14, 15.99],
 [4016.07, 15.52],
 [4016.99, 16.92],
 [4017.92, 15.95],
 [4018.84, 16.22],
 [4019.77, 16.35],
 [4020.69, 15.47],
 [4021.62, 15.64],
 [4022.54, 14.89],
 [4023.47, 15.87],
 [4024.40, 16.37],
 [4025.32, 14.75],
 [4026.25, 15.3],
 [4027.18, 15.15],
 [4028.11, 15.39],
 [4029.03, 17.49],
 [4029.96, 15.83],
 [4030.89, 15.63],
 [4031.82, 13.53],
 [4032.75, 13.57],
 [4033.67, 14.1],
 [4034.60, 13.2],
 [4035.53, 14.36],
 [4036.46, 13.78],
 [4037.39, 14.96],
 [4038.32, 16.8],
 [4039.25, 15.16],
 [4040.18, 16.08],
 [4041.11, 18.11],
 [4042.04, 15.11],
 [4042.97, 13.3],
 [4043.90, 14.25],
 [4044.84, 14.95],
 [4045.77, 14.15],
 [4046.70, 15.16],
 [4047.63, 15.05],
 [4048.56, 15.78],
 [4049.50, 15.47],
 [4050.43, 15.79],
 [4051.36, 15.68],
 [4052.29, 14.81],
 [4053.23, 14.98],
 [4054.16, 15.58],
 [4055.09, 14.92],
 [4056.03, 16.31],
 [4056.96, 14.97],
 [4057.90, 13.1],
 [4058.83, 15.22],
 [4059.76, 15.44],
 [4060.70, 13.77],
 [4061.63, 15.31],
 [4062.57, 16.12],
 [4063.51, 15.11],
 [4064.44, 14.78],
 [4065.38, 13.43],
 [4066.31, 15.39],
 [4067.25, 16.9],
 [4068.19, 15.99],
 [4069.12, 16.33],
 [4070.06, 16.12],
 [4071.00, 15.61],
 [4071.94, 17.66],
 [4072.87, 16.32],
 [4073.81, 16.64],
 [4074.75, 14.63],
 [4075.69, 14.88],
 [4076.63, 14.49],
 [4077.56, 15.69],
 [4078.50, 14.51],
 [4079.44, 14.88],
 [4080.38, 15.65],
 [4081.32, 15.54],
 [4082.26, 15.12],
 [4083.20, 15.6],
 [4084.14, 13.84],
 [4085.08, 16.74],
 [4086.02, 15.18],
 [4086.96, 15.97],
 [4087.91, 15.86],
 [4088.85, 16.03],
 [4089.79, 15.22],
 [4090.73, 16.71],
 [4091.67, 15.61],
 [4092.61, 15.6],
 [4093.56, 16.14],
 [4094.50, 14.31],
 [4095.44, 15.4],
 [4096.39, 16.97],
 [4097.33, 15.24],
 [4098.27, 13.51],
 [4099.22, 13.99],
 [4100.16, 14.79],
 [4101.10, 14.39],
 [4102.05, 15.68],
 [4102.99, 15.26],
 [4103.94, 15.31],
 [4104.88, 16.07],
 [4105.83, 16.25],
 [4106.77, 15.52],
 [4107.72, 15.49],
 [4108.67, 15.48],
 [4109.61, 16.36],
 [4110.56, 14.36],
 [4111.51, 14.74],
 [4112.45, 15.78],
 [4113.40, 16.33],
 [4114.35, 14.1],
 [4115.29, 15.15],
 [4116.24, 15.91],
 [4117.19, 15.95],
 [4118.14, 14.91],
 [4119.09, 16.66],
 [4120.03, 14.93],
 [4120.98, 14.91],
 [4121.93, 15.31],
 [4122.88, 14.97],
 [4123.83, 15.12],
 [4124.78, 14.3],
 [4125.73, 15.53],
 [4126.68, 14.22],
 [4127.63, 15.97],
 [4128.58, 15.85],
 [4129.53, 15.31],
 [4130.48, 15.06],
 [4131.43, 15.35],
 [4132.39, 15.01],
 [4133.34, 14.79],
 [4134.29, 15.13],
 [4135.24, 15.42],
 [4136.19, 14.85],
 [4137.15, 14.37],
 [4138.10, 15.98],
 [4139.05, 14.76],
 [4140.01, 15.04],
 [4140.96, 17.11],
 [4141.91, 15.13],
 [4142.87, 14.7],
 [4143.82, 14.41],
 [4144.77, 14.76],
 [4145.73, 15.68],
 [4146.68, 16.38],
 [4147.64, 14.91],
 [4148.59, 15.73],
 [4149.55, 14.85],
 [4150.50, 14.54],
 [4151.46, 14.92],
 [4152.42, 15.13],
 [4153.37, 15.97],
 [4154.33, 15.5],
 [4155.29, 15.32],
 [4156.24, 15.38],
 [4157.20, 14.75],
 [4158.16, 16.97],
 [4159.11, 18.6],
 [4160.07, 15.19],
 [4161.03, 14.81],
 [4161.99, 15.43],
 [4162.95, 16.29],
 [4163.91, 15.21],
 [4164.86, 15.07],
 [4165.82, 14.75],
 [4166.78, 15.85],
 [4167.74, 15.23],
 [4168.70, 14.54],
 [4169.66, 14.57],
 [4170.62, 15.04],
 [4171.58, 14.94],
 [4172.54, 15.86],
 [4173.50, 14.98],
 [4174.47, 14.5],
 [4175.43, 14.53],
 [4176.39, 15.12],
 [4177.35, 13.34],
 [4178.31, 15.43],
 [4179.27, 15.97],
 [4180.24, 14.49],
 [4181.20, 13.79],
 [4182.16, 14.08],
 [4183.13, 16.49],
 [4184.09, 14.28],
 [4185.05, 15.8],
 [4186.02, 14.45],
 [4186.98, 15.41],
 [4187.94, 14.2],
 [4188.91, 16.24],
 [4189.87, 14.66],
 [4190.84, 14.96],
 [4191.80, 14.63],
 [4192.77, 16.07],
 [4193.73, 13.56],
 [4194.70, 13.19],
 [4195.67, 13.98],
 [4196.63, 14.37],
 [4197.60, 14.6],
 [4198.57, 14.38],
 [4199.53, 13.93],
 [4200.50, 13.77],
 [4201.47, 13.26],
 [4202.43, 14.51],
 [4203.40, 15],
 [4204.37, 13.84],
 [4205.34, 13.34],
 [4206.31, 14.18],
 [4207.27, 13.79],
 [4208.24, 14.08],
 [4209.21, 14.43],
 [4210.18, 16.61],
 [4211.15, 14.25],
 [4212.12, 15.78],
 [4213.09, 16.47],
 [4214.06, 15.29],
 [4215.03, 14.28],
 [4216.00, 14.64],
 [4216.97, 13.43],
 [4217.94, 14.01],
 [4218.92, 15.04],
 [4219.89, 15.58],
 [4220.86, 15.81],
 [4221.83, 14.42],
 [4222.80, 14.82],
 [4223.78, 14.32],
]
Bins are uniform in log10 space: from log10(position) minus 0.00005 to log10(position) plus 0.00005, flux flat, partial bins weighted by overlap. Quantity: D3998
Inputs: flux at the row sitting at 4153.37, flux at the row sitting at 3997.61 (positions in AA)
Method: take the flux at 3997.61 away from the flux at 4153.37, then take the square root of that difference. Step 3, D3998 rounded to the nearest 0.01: 0.85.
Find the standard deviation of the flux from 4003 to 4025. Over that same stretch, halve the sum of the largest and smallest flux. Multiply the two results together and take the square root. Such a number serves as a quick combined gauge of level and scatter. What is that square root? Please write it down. 3.7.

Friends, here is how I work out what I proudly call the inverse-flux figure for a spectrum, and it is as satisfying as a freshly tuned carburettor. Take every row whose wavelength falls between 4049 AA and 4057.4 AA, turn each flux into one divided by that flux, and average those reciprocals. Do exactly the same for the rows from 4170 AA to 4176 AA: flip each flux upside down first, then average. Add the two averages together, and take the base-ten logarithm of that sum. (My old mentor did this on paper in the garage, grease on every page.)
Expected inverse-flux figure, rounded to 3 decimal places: -0.880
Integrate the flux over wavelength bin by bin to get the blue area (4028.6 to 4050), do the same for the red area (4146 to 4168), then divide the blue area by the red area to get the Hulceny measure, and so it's 0.942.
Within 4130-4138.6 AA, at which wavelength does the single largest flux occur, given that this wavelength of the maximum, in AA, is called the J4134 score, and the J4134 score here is 4138.10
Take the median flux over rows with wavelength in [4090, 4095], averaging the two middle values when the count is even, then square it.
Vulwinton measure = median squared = 244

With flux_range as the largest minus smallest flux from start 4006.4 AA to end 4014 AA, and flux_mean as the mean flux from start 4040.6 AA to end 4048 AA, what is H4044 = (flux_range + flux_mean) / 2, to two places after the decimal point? 8.16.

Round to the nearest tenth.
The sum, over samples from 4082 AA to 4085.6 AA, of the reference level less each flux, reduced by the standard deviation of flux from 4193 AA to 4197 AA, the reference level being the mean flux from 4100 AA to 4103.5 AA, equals -1.6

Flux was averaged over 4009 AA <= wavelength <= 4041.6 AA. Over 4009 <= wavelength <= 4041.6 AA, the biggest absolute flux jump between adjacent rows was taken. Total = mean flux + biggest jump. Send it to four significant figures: 17.51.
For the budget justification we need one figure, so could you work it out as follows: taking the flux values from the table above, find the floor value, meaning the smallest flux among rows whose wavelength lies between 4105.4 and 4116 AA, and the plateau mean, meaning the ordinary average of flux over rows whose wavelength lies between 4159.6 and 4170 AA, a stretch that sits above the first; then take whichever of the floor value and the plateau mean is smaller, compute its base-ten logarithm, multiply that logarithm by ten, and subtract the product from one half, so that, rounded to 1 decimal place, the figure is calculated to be -11.0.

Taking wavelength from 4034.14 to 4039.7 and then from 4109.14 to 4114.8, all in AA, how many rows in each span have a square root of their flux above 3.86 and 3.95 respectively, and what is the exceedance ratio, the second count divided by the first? 1.0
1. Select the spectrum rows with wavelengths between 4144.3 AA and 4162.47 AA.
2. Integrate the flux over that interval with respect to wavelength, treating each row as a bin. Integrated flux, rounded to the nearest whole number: 282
